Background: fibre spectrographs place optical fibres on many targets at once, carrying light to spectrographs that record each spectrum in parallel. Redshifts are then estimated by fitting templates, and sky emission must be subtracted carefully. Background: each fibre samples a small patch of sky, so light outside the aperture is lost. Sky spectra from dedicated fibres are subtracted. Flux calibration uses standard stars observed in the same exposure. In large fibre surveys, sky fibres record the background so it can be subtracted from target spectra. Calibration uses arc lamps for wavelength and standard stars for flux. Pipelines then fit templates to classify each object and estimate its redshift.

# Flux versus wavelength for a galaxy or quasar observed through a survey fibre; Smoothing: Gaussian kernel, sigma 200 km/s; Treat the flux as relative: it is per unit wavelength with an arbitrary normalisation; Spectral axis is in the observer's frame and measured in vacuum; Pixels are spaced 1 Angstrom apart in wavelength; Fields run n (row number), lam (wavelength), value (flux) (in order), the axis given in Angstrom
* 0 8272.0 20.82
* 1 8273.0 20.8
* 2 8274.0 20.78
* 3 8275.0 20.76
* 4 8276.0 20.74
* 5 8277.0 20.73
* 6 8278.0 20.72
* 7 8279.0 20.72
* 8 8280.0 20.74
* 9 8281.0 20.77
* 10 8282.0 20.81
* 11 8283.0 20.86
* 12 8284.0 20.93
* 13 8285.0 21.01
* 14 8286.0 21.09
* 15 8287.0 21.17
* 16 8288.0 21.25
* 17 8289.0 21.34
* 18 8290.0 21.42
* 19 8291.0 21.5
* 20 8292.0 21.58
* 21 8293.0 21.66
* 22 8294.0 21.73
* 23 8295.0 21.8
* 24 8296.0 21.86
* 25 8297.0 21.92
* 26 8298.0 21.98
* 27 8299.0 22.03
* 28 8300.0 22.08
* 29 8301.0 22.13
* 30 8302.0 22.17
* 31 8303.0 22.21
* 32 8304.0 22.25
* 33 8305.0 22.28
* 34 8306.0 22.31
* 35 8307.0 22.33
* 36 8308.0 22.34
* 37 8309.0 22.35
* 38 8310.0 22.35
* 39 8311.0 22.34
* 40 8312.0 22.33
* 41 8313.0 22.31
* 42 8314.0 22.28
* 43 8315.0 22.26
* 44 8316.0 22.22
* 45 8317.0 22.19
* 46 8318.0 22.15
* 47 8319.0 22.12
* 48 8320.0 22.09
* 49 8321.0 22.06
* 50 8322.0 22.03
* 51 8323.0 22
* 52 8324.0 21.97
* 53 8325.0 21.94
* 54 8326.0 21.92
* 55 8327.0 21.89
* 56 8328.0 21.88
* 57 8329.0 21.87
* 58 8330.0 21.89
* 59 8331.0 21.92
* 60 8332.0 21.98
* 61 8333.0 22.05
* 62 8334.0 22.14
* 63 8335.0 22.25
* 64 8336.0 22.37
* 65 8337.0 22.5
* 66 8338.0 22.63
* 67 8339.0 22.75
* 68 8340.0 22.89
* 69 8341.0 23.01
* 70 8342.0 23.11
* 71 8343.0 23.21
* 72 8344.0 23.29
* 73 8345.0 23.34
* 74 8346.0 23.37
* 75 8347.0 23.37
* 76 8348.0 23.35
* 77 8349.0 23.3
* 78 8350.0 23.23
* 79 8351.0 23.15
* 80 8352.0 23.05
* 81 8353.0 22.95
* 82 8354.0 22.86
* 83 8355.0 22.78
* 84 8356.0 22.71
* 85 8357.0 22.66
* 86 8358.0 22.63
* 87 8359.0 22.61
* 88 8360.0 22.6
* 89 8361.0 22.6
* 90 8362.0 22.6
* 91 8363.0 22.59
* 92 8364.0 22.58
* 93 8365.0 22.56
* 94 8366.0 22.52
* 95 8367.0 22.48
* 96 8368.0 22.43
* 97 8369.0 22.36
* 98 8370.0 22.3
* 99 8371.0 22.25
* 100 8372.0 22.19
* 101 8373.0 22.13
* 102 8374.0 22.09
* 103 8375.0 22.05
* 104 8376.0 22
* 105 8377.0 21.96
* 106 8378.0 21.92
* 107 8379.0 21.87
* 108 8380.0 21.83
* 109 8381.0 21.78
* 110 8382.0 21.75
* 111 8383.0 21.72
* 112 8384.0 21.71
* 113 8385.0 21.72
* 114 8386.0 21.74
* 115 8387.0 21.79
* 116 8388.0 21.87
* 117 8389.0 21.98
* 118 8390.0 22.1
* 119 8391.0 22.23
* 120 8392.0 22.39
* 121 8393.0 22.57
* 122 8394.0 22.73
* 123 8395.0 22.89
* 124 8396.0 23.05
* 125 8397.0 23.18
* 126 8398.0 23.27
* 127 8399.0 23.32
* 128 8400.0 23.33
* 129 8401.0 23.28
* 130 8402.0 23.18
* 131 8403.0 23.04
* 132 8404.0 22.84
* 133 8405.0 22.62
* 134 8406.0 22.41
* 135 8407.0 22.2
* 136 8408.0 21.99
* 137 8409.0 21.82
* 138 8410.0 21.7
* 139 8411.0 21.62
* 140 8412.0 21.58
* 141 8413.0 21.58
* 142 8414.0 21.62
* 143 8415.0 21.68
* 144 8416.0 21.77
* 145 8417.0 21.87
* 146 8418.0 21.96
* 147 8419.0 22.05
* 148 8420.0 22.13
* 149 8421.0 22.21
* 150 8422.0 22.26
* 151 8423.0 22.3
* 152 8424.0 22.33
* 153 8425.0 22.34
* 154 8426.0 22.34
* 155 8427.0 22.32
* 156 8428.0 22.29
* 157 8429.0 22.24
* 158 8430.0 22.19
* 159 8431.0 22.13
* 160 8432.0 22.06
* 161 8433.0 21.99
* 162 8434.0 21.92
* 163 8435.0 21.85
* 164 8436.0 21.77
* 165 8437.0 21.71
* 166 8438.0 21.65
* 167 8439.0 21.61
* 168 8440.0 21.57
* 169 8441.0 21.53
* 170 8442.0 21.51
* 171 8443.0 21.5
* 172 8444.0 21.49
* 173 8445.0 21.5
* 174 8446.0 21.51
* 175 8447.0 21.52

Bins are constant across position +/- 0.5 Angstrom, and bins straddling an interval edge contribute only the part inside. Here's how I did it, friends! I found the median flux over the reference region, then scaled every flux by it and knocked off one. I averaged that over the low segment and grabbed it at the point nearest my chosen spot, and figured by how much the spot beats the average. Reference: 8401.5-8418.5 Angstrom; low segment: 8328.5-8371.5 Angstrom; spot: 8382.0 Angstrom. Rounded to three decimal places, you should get -0.042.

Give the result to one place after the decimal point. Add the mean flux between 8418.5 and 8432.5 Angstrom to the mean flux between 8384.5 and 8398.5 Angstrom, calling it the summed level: 44.6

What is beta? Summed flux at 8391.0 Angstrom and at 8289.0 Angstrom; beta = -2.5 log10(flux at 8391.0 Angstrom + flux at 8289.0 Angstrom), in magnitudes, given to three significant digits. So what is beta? -4.10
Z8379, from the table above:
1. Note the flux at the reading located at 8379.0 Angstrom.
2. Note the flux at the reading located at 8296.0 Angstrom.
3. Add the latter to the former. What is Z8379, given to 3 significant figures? 43.7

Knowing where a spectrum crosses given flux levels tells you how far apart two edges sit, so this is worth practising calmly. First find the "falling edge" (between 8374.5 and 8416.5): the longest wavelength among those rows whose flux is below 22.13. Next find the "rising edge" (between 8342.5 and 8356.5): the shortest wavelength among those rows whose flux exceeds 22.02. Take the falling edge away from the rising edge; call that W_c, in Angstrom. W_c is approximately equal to -73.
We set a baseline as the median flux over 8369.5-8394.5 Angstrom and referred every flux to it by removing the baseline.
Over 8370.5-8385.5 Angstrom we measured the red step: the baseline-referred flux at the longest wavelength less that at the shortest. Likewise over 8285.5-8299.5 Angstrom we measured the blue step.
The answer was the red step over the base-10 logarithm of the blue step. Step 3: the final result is 20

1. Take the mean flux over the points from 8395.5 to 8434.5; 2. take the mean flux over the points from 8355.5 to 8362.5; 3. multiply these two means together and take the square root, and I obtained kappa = 22.5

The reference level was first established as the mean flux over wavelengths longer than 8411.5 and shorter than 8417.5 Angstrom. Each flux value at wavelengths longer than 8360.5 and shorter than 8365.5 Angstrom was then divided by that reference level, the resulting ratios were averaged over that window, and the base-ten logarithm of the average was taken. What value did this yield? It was 0.018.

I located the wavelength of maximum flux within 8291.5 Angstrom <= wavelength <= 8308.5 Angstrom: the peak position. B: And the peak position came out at 8308.0 Angstrom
